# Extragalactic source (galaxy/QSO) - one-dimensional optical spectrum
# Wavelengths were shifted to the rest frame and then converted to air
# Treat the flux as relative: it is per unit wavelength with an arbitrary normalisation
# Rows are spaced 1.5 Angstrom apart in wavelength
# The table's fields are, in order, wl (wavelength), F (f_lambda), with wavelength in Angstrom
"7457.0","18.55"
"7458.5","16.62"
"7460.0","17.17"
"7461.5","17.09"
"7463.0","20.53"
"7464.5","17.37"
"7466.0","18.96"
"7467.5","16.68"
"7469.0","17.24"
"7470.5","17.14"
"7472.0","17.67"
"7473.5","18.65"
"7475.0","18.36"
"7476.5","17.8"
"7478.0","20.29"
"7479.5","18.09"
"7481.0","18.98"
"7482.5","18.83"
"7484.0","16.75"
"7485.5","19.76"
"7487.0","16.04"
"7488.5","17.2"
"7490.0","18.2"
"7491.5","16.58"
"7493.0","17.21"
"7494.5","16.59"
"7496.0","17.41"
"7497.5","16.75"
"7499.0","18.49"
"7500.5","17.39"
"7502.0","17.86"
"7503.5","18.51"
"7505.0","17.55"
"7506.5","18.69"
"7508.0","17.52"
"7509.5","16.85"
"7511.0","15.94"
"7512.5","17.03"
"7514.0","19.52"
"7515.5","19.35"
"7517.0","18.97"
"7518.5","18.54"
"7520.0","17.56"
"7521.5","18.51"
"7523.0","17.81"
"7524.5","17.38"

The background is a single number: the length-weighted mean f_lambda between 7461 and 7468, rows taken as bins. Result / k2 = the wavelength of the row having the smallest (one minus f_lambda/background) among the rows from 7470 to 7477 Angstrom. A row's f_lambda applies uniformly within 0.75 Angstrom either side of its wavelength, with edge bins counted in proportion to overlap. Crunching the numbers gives 7473.5 Angstrom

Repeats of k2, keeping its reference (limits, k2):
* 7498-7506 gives 7503.5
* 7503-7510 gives 7506.5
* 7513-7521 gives 7514.0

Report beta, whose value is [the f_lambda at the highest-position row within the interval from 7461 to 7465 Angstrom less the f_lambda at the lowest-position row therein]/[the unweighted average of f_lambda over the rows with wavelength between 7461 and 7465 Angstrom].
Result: 0.02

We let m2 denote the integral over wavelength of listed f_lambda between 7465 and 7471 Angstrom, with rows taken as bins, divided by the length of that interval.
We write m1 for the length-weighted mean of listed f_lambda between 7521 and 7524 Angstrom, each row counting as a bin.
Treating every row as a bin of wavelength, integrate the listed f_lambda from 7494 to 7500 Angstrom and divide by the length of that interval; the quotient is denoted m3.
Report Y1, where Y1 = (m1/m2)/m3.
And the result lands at 0.059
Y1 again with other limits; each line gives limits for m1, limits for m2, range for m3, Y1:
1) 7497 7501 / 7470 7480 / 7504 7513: 0.056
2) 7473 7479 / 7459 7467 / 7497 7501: 0.059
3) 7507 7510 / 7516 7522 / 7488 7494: 0.054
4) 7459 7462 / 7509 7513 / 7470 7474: 0.058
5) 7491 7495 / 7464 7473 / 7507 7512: 0.057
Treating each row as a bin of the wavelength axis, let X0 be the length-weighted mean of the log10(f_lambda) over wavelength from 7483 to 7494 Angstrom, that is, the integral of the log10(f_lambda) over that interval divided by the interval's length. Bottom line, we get 1.24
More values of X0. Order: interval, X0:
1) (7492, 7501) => 1.24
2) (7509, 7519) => 1.26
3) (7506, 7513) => 1.23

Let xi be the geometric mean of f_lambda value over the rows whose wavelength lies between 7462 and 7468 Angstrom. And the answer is 18.3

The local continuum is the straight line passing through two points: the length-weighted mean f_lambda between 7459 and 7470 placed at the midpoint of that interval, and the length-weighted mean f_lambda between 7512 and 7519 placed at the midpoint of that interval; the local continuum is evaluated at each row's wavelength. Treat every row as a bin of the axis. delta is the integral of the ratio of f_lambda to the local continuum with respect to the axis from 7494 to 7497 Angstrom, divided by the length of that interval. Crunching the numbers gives 0.93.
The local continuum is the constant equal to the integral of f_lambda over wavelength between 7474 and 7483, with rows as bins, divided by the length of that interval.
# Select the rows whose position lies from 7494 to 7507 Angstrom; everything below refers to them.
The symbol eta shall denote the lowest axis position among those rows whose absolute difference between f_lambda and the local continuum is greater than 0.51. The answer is 7494.5 Angstrom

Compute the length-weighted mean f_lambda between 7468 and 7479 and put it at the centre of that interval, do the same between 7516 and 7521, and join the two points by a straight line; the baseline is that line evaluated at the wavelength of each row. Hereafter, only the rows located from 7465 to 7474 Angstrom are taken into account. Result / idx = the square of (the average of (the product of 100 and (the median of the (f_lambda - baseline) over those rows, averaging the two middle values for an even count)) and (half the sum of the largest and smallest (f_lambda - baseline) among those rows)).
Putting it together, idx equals 1081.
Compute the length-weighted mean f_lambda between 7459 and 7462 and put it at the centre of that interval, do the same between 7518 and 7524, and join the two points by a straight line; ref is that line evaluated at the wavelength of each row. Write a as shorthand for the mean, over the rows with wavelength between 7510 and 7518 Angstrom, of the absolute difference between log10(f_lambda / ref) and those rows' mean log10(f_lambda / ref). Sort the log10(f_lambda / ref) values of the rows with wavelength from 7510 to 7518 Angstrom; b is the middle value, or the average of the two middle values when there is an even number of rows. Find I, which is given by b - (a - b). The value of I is 0.01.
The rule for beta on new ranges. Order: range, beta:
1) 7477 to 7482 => -0.07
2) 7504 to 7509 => 0.00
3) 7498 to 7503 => -0.04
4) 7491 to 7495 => 0.00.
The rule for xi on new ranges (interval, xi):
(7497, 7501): 17.5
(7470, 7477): 17.9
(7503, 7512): 17.5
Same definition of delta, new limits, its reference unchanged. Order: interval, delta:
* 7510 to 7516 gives 0.95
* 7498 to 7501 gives 0.97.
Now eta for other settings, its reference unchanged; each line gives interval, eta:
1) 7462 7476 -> 7463.0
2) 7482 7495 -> 7484.0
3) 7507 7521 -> 7508.0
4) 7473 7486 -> 7476.5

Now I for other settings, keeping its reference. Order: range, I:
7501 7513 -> -0.03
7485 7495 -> -0.04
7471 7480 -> 0.03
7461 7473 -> -0.02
